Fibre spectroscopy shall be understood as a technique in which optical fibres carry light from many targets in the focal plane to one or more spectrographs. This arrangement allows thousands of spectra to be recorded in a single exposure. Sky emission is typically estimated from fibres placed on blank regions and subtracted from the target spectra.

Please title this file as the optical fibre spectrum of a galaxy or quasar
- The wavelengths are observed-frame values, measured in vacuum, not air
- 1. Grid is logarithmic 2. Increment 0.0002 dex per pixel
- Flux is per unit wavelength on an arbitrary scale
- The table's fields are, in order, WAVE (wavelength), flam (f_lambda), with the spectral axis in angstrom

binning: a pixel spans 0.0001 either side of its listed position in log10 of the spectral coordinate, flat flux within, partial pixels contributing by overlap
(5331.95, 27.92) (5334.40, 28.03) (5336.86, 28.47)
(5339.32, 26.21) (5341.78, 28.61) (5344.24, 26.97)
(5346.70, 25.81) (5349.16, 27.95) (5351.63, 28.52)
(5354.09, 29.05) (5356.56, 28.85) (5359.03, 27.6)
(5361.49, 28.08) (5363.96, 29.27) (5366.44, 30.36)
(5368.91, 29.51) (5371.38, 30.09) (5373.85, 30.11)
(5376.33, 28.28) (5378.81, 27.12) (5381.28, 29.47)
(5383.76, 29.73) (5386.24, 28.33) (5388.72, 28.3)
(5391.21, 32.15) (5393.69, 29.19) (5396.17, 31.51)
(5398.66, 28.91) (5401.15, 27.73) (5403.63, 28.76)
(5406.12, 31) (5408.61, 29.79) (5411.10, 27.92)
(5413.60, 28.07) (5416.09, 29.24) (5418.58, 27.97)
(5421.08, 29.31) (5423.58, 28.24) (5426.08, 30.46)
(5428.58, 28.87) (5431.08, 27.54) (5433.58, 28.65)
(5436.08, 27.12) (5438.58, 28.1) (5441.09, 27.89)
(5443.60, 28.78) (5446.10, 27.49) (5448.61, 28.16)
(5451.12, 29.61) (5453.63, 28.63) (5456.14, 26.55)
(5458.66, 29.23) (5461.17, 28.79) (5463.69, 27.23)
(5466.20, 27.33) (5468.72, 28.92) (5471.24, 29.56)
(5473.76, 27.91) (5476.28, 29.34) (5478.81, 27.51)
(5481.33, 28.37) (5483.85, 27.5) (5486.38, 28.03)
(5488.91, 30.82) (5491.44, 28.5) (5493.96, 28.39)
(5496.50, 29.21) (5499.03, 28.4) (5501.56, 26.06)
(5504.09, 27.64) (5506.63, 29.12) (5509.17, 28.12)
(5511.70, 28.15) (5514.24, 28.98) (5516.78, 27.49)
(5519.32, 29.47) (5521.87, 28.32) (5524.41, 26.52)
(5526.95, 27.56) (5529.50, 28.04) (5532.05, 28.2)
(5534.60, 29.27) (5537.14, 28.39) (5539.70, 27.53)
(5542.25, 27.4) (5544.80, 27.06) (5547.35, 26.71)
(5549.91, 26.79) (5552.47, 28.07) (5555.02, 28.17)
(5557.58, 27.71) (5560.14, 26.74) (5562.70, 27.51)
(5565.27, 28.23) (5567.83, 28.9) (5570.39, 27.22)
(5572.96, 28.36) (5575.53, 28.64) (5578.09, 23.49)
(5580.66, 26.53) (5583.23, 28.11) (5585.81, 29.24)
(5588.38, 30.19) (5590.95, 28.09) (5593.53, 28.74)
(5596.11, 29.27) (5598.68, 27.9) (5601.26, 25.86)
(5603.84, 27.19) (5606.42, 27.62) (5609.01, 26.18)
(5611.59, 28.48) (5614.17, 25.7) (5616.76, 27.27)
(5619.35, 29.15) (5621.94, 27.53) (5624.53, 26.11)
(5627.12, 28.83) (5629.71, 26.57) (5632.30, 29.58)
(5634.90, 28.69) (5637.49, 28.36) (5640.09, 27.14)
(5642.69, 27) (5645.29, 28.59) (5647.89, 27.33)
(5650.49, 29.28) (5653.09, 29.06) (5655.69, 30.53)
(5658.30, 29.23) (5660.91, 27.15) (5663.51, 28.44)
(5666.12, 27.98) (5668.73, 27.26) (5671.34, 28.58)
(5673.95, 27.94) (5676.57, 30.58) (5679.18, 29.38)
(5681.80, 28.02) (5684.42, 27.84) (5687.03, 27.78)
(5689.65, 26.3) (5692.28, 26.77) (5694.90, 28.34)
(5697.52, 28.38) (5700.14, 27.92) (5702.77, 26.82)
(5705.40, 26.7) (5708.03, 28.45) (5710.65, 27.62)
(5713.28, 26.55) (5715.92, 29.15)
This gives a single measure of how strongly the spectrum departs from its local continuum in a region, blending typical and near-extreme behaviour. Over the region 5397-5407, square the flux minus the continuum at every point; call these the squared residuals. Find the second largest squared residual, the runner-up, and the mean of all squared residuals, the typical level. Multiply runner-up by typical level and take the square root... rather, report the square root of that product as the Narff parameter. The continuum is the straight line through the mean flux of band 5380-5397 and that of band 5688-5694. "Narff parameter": 2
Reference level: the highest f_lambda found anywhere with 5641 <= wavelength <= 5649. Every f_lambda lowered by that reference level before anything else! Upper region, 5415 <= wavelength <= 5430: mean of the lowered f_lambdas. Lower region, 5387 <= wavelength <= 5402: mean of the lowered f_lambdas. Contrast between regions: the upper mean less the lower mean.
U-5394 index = -0.6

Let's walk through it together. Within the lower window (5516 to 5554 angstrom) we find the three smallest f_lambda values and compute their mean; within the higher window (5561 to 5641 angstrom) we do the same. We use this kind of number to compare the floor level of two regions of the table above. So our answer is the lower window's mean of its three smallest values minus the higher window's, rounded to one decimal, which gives 1.7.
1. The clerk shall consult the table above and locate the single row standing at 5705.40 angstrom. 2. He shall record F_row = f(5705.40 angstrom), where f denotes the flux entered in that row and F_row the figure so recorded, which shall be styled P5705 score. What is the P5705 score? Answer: 26.7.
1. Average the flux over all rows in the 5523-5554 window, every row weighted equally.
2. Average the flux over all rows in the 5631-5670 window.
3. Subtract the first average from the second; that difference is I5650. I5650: 0.7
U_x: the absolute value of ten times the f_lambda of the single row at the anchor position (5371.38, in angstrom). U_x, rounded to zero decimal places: 301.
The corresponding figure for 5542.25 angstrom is 274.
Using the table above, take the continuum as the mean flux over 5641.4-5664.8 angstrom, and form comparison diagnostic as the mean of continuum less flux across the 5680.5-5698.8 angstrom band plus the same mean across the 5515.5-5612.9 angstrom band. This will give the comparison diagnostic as 1.6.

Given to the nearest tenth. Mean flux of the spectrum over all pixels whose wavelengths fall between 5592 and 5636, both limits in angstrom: 27.7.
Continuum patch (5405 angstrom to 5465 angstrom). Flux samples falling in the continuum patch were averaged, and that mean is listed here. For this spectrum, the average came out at 28.5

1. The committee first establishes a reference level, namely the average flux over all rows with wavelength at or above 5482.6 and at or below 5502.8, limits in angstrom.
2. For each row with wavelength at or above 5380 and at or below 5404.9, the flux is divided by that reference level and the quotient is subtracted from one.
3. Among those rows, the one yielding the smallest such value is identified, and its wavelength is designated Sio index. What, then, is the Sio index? 5391.21 angstrom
